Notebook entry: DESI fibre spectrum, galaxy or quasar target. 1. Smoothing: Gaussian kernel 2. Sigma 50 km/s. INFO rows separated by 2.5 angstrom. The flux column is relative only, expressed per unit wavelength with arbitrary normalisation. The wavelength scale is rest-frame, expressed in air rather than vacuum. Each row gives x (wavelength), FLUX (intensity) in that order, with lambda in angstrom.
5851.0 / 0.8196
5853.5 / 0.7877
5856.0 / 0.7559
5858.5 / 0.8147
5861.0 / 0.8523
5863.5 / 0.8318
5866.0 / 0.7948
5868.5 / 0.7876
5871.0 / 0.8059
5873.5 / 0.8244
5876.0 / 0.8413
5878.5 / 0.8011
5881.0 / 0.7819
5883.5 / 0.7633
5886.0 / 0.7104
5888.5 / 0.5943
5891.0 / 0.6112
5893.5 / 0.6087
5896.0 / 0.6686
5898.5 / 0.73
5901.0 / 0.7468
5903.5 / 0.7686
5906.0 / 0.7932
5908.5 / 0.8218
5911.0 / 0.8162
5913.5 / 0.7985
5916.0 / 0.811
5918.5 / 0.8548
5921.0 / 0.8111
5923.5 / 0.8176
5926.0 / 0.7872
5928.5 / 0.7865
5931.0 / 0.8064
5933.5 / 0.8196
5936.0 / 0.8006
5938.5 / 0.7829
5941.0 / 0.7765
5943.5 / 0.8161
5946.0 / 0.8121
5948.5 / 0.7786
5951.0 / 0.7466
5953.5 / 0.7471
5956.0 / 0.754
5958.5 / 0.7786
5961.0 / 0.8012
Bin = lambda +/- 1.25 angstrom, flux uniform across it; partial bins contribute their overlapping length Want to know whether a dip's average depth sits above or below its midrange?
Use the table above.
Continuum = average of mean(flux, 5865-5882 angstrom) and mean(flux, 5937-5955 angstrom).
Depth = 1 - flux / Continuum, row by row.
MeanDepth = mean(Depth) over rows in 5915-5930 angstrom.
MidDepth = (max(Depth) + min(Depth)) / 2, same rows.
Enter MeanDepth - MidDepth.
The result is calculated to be 0.012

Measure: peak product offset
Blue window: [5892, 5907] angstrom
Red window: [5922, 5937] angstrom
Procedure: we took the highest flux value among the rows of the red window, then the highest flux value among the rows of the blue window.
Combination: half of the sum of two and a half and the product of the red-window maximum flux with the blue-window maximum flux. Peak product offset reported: 1.58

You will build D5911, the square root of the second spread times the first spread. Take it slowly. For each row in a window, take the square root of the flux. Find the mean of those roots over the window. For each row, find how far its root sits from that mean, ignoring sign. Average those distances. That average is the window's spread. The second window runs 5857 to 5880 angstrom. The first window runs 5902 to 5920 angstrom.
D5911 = 0.010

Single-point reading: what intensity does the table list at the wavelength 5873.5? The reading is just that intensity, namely 0.8244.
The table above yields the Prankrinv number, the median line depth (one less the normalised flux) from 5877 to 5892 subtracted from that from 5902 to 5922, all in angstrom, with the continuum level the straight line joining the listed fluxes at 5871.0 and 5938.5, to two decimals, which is -0.11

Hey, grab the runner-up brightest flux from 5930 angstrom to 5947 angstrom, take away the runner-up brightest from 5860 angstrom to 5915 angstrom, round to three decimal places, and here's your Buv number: -0.025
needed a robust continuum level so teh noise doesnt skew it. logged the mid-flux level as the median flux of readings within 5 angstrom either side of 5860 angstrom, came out 0.823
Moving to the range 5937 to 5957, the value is 0.778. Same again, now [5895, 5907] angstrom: 0.747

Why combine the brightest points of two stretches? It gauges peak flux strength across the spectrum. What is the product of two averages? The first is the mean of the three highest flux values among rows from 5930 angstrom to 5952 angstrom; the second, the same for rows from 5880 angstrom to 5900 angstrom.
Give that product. 0.619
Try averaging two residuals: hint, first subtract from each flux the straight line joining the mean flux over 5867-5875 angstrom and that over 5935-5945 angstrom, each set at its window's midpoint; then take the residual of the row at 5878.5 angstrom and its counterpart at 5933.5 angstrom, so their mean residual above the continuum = 0.010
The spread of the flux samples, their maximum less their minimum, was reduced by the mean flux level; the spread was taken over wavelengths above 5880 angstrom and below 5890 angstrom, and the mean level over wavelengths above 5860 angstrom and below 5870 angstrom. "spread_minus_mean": -0.63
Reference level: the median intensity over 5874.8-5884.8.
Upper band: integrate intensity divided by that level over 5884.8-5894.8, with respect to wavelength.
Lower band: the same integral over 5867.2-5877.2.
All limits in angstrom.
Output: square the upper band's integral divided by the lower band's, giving 0.60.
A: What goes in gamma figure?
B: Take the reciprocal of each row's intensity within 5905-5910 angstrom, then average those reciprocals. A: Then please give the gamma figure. 1.24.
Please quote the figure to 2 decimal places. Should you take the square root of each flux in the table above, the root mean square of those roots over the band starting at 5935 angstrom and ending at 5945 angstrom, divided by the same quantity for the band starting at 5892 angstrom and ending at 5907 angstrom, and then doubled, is 2.10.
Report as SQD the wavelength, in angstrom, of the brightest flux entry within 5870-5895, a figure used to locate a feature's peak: 5876.0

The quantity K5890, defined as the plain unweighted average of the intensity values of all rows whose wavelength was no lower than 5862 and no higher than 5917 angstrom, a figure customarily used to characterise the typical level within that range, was 0.760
